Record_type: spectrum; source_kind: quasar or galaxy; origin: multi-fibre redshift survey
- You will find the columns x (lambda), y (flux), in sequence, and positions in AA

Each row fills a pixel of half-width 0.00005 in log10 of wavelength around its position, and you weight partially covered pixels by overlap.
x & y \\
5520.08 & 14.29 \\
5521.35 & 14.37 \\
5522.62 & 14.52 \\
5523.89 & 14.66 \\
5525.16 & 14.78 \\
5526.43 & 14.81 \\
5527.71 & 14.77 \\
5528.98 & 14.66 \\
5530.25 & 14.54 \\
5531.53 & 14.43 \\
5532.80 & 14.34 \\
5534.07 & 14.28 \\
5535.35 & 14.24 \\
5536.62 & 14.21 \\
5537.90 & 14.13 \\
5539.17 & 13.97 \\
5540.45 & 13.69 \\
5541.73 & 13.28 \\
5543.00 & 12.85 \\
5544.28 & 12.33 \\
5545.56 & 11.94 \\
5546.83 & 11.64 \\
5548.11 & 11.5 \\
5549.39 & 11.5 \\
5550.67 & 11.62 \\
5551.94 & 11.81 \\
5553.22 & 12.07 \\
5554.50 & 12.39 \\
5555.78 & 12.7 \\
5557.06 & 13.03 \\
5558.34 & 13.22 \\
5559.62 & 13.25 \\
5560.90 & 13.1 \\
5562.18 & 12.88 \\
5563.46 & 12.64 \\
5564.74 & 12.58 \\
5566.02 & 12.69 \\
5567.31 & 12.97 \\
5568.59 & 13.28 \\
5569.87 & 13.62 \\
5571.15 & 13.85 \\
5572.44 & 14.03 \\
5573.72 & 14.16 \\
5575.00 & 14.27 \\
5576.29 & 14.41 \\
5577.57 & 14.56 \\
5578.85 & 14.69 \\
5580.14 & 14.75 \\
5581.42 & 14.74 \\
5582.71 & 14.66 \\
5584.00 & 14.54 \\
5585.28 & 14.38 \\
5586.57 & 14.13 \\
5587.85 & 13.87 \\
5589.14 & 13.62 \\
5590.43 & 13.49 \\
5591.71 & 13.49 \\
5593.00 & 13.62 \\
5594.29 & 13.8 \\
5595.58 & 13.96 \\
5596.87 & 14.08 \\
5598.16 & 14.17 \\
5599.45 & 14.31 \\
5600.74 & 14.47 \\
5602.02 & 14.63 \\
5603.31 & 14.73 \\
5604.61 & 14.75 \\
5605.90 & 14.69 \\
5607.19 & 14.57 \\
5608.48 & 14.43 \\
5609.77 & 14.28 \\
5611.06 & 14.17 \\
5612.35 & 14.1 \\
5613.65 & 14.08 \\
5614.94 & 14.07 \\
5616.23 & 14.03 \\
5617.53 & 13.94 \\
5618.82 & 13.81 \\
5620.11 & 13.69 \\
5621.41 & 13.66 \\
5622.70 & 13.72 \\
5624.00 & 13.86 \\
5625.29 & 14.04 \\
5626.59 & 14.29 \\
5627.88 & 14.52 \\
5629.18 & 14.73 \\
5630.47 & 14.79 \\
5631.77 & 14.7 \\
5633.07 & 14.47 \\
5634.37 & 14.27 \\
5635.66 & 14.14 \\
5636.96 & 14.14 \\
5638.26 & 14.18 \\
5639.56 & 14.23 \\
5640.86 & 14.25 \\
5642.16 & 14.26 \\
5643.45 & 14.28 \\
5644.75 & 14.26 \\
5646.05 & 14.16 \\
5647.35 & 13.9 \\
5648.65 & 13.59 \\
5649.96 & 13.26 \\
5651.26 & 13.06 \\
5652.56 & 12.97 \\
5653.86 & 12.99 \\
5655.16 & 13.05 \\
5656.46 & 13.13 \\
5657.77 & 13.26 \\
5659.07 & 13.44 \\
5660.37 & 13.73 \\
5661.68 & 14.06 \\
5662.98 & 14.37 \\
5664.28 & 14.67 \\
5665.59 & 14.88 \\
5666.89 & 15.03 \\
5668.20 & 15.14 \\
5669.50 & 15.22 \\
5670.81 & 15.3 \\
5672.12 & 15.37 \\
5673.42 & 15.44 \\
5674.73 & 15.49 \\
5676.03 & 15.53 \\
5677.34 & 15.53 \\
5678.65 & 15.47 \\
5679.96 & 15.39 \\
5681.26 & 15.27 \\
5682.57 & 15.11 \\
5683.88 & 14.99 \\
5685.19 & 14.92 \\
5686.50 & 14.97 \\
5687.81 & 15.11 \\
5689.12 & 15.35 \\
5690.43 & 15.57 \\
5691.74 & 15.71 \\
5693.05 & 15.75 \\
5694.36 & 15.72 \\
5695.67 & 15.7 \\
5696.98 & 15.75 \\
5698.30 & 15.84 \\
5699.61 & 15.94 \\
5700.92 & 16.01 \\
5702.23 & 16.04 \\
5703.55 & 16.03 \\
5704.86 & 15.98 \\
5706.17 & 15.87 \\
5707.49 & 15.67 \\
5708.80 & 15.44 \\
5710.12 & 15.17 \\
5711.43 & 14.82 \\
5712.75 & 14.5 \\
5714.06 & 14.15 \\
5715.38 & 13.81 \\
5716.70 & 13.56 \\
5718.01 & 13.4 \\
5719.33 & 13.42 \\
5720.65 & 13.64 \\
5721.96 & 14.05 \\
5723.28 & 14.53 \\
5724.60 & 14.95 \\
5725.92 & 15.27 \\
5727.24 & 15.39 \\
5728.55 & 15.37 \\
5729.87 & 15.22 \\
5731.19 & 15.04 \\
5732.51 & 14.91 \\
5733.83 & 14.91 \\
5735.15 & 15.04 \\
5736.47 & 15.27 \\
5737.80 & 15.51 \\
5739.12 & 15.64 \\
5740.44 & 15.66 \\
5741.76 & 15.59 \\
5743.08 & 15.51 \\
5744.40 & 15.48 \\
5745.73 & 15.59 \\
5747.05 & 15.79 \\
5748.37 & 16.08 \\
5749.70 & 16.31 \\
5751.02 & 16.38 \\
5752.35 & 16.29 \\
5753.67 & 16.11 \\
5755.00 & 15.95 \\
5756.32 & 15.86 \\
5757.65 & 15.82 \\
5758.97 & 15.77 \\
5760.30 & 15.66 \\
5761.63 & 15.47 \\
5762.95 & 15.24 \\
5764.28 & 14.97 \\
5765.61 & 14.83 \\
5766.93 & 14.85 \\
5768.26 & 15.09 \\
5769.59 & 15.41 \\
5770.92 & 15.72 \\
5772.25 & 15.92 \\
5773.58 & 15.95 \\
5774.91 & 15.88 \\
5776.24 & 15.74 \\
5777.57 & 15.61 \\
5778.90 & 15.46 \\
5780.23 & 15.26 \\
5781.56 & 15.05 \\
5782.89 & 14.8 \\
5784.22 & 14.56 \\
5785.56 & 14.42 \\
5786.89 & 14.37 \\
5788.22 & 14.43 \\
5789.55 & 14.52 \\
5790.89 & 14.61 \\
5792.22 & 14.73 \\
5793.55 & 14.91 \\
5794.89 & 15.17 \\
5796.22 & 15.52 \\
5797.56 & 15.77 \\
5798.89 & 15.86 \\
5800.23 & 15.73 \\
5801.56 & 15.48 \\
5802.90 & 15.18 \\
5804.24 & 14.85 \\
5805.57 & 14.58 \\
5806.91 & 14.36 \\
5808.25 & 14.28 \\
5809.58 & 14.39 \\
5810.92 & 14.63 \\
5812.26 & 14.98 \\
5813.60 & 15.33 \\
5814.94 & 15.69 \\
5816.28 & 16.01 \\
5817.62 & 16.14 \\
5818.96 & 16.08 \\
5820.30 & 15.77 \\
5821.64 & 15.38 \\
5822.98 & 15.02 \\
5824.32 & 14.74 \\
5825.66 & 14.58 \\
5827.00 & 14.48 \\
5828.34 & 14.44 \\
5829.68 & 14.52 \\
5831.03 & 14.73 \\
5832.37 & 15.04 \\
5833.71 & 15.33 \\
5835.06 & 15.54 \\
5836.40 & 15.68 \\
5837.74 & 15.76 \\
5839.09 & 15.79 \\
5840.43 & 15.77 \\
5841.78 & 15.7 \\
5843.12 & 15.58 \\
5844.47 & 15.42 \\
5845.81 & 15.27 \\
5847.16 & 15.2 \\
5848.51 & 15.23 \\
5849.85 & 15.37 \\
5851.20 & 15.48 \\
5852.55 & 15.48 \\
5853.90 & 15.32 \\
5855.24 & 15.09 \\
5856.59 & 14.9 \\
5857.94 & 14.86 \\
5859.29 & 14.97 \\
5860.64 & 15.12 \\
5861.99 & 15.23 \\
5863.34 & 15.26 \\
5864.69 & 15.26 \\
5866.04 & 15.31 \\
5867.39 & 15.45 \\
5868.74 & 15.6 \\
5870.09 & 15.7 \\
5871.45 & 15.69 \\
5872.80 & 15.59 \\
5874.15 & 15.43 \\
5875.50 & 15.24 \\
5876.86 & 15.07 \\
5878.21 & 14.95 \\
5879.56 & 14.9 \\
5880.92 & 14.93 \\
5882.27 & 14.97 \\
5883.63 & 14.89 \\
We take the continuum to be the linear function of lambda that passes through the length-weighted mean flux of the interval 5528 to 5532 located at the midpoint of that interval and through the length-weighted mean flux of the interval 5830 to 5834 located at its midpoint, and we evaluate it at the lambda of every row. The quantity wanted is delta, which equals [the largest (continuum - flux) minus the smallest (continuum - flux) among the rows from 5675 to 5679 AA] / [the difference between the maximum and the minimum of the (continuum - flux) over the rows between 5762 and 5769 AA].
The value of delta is 0.2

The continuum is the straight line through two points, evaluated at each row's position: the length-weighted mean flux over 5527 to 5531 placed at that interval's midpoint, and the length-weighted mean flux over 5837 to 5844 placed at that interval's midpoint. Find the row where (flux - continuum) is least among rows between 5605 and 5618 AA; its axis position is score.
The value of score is 5617.53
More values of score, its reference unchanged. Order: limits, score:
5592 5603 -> 5593.00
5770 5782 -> 5781.56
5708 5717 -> 5716.70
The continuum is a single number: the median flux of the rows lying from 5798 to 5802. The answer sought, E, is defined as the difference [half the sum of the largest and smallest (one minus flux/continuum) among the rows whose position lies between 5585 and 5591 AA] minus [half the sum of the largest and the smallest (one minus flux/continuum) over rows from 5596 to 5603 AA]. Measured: 0.03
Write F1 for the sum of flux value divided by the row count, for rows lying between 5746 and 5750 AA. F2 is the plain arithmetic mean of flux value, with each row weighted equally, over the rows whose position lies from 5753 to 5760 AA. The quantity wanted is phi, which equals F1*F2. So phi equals 255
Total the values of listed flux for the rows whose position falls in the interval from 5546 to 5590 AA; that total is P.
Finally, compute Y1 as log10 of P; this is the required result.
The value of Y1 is 2.7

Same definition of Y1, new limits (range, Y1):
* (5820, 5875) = 2.8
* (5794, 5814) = 2.4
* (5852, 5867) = 2.2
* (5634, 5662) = 2.5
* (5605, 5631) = 2.5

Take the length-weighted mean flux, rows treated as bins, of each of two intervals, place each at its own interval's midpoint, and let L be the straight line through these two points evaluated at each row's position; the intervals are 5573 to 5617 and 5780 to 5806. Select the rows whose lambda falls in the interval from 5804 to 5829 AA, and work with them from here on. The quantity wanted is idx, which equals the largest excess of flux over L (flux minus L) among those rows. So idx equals 1.1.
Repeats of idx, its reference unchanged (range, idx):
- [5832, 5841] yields 0.6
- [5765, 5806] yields 1.0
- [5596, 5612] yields 0.5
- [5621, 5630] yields 0.3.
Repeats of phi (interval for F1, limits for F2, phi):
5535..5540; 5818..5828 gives 214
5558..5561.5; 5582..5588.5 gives 189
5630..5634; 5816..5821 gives 234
